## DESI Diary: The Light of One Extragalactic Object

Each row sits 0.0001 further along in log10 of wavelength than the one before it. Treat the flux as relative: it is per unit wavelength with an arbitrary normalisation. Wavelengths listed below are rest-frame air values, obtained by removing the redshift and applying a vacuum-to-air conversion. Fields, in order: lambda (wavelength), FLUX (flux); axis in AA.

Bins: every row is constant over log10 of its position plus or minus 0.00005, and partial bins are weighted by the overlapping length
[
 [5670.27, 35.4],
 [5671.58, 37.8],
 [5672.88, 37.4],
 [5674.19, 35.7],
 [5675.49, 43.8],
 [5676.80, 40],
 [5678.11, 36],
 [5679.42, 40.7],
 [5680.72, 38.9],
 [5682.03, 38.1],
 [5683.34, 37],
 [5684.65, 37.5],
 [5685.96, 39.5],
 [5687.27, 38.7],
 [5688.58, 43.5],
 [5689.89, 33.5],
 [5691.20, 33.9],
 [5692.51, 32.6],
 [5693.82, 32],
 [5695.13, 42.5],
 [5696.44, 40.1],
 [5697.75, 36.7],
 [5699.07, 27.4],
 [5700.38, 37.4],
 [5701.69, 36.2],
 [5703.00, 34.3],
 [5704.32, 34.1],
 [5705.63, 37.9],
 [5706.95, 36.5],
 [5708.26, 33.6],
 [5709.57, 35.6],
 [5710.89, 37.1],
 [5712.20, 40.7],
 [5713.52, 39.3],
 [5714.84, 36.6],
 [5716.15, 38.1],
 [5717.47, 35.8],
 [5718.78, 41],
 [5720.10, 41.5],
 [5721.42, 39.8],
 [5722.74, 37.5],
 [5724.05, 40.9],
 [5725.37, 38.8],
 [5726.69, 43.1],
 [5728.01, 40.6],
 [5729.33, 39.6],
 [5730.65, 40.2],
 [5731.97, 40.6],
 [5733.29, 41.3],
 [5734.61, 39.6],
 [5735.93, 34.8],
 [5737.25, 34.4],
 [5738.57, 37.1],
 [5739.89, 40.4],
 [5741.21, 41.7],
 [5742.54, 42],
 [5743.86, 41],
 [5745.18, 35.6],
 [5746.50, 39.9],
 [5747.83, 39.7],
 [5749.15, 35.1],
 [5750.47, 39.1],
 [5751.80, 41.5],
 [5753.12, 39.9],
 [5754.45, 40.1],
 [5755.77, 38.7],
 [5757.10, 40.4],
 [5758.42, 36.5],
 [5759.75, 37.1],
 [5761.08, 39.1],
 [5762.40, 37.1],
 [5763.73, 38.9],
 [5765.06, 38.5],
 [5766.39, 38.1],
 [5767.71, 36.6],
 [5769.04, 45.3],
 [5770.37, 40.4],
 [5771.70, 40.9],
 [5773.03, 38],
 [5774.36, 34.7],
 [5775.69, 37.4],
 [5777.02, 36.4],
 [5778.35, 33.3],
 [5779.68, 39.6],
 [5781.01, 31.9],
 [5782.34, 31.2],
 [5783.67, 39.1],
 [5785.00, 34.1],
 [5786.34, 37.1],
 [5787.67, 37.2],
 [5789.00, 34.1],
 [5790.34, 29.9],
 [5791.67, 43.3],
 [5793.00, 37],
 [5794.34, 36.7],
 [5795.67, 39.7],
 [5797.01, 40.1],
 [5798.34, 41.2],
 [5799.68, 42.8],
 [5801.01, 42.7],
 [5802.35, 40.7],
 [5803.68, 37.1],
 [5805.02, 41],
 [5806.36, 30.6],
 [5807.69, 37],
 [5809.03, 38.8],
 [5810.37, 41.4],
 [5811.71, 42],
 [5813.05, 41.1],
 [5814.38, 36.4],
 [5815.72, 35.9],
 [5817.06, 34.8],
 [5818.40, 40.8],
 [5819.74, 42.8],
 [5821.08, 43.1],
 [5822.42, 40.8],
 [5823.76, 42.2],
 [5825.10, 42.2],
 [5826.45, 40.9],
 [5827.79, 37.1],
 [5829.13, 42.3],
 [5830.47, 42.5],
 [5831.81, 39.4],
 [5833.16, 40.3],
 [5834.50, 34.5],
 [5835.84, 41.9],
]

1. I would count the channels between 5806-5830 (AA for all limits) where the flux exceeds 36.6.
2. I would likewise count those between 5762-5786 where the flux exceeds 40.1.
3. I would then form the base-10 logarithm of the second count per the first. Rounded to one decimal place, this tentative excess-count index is -0.7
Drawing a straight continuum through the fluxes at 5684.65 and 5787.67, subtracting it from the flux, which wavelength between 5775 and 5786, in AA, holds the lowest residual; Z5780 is 5782.34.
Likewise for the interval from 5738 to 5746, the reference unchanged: 5745.18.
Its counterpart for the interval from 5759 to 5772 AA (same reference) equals 5767.71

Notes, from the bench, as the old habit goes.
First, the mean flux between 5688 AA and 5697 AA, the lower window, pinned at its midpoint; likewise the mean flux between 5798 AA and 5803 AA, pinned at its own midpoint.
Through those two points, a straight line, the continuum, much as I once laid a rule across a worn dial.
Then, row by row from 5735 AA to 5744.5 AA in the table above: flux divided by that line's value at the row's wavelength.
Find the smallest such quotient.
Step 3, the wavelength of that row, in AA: 5737.25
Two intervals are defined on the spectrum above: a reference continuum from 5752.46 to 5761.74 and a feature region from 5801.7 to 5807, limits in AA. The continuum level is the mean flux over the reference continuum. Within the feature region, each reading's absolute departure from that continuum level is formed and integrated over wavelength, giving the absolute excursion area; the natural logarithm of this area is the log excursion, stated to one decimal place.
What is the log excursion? 2.9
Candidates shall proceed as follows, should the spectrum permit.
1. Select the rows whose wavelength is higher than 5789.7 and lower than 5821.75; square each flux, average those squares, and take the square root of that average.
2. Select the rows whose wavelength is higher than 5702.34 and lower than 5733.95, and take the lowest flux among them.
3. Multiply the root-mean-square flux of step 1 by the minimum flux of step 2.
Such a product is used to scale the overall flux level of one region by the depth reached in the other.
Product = 1317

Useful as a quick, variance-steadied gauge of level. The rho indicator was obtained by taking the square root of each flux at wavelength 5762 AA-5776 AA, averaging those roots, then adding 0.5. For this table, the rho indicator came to 6.72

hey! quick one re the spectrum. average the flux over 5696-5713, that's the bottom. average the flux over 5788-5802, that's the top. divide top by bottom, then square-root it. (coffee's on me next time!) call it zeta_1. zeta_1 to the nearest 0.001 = 1.038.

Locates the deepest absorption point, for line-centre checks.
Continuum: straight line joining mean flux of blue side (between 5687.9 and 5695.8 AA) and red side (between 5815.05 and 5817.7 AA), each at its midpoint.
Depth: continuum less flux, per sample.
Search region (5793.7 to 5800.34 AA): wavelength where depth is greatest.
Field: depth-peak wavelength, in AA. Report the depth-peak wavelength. 5794.34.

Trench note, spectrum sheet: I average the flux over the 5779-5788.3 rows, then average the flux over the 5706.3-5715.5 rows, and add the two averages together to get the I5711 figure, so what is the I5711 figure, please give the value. 72.8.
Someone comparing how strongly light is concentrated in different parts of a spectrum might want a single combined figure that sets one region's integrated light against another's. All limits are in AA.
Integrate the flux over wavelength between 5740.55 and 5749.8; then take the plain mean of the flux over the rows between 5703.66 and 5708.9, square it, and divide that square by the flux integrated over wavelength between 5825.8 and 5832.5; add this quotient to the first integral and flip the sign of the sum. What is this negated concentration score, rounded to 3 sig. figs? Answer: -368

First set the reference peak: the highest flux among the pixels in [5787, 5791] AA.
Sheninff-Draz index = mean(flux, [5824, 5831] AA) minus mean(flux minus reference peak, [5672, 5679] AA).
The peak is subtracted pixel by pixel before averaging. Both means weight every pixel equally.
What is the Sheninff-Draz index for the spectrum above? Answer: 39.6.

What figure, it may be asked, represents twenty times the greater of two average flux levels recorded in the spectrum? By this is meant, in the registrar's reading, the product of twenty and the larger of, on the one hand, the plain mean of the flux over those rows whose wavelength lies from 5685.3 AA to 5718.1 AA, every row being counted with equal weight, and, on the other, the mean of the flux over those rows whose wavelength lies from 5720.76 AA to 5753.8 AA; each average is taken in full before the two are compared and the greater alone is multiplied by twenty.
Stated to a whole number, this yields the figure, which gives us 787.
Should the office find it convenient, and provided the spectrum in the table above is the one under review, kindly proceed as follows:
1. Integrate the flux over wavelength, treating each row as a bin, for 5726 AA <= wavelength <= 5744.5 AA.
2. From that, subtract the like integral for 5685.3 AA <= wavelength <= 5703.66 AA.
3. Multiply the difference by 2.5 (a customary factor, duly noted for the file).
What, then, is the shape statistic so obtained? 171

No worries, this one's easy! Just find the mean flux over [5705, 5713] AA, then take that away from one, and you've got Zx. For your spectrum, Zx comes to -35.9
